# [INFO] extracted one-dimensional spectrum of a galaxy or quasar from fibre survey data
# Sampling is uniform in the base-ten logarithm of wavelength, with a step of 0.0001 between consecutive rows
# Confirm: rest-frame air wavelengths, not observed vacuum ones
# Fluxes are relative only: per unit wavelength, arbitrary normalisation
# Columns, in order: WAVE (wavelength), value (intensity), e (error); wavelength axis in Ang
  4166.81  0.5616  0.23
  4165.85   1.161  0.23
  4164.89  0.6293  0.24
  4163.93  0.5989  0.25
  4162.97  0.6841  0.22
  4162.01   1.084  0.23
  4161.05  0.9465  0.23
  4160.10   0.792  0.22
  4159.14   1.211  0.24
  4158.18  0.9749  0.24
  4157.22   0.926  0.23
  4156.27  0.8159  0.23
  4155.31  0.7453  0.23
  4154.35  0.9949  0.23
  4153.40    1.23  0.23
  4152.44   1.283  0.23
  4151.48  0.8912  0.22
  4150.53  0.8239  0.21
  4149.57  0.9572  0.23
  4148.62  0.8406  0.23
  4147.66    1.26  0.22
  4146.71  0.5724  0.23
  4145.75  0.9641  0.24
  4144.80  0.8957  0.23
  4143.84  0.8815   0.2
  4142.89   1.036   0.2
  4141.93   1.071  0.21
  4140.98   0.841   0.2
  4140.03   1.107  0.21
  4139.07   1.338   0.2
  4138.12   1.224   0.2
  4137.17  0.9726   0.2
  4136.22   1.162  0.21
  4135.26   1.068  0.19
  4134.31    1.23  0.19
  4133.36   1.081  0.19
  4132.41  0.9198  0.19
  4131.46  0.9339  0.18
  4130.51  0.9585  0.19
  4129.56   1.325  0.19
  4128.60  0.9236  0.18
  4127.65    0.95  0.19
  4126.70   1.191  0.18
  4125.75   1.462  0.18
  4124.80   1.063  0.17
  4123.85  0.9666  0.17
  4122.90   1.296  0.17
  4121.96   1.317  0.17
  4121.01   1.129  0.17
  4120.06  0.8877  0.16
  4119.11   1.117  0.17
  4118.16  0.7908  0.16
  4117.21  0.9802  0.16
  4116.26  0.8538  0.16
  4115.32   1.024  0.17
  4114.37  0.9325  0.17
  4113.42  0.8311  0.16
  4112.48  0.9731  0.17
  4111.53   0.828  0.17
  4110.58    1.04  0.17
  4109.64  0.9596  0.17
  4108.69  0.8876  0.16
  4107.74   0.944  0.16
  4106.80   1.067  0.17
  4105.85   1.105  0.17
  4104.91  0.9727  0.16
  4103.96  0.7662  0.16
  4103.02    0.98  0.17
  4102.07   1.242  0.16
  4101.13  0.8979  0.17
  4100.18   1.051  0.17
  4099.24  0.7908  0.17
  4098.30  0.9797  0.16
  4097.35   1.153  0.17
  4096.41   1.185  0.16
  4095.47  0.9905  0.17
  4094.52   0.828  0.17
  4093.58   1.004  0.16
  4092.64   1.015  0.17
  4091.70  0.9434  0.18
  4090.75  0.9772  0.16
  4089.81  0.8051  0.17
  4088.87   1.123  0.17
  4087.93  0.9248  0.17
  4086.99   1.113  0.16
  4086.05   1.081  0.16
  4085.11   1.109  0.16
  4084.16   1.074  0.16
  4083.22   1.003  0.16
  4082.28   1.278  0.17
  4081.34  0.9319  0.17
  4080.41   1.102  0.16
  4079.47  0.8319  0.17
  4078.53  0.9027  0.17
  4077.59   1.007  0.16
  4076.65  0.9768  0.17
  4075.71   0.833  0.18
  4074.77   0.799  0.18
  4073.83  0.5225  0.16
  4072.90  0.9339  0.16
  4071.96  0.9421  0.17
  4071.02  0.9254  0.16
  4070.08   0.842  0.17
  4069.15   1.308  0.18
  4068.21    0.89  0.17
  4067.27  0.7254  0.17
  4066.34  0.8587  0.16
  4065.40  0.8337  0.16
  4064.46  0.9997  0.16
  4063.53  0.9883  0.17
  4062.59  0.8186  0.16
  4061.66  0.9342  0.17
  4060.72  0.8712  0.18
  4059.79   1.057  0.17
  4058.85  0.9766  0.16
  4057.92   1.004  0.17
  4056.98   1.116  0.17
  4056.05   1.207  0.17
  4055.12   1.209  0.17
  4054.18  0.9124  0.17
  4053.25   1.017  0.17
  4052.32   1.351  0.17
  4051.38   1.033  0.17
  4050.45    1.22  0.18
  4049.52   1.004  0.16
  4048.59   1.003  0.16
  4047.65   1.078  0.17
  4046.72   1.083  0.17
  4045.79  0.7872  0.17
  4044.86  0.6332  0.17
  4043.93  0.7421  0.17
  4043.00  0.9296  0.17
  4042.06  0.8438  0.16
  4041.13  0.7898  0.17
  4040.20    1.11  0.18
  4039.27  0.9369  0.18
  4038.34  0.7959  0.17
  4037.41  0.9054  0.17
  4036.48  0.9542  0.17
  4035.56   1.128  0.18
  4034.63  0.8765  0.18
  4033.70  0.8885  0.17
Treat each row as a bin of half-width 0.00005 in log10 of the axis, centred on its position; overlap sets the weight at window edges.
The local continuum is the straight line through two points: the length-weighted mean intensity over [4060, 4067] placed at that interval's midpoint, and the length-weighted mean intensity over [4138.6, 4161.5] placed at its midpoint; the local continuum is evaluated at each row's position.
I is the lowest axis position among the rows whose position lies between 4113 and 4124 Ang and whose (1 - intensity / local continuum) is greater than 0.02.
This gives 4113.42 Ang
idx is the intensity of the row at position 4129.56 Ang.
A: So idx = 1.325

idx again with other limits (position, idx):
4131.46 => 0.9339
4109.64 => 0.9596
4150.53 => 0.8239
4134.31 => 1.23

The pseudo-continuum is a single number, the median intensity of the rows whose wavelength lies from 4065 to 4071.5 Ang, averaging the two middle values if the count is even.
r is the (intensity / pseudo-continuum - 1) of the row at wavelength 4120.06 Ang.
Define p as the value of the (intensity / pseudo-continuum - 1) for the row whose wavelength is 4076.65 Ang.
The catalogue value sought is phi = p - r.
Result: 0.10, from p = 0.14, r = 0.03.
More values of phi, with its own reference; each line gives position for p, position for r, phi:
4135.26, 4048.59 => 0.08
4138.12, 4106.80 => 0.18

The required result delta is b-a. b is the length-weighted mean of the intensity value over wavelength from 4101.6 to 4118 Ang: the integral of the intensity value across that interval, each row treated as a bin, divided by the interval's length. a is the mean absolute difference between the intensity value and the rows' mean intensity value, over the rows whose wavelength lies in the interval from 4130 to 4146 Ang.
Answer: 0.85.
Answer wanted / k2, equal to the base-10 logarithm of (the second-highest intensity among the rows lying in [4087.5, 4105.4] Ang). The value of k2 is 0.07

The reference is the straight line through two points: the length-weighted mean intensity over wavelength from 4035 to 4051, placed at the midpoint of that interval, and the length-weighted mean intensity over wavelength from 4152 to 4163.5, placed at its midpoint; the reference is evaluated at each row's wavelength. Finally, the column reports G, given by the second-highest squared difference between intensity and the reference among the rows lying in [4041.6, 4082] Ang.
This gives 0.17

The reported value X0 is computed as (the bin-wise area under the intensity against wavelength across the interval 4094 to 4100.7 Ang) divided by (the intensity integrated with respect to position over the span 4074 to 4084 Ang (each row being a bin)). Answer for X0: 0.70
